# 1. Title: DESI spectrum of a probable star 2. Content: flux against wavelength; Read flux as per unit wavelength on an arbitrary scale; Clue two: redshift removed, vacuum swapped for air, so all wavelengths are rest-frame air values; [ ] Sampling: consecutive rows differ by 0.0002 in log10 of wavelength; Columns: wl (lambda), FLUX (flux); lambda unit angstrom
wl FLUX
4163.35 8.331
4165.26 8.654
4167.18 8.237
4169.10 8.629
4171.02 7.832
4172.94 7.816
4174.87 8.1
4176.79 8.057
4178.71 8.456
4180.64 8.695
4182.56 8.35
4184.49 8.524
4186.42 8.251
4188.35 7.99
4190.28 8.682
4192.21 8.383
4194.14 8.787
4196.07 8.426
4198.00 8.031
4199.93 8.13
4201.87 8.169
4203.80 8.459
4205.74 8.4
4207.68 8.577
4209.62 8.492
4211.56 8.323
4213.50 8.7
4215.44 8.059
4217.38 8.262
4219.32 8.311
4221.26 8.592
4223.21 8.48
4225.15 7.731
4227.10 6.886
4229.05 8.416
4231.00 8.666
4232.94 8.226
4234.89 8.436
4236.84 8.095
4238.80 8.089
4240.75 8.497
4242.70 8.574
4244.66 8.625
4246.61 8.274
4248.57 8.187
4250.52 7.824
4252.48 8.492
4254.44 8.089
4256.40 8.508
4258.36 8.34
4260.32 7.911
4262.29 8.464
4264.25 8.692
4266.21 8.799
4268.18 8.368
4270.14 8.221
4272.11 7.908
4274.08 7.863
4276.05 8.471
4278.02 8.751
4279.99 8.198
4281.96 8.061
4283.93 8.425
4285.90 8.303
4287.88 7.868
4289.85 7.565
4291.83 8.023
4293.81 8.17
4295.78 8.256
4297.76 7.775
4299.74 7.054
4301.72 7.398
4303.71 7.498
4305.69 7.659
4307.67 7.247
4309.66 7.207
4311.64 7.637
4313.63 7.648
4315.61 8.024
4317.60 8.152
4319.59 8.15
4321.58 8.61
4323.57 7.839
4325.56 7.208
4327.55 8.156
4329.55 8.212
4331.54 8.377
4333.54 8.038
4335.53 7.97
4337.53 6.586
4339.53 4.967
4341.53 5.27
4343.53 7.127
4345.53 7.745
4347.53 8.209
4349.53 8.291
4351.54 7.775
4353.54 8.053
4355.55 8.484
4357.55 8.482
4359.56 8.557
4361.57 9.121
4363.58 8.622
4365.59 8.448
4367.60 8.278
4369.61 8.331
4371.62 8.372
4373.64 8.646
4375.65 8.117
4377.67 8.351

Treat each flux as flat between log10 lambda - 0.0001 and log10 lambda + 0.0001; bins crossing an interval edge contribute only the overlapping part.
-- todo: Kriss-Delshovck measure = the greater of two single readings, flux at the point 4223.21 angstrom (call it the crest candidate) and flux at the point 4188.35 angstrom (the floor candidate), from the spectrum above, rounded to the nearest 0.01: 8.48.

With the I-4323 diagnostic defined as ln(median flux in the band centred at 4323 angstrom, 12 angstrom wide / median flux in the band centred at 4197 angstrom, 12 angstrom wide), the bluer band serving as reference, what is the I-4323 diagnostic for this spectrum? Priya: -0.015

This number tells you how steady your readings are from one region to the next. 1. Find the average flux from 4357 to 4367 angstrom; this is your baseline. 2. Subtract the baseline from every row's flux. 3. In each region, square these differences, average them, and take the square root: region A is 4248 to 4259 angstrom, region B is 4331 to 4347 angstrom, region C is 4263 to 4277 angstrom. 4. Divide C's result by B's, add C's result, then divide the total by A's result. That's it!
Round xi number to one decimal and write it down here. 1.5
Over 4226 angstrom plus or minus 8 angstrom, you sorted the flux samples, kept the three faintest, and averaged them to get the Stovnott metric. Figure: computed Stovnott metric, 7.6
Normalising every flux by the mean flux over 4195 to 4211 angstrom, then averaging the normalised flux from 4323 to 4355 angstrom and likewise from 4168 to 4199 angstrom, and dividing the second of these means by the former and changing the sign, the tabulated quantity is -1.11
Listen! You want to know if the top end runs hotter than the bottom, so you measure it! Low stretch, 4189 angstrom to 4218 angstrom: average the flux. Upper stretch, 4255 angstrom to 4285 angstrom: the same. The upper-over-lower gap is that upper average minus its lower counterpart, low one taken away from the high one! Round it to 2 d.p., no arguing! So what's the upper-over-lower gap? -0.06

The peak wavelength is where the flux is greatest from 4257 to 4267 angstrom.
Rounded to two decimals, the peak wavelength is 4266.21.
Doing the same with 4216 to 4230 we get 4221.26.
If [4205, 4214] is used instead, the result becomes 4213.50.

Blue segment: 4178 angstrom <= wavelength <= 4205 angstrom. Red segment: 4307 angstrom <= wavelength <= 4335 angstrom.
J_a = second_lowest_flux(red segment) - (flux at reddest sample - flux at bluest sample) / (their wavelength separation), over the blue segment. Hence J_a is 7.2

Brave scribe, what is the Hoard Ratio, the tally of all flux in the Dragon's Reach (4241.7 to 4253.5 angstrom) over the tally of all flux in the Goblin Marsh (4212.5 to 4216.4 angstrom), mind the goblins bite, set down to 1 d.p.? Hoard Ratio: 3.0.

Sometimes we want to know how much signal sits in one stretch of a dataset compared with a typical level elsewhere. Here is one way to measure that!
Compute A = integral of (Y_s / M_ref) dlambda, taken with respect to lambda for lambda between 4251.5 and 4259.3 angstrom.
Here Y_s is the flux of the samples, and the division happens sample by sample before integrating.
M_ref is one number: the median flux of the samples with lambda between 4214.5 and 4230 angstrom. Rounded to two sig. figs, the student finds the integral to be 7.9 angstrom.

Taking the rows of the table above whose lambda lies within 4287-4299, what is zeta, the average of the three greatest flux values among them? 8.15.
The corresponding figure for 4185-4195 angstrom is 8.62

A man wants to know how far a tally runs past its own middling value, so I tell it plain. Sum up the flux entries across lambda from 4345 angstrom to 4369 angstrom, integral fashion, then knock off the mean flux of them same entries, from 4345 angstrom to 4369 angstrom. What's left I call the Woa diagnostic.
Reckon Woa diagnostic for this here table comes 192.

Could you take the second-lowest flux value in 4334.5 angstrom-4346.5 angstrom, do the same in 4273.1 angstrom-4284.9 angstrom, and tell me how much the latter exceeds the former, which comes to 2.8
